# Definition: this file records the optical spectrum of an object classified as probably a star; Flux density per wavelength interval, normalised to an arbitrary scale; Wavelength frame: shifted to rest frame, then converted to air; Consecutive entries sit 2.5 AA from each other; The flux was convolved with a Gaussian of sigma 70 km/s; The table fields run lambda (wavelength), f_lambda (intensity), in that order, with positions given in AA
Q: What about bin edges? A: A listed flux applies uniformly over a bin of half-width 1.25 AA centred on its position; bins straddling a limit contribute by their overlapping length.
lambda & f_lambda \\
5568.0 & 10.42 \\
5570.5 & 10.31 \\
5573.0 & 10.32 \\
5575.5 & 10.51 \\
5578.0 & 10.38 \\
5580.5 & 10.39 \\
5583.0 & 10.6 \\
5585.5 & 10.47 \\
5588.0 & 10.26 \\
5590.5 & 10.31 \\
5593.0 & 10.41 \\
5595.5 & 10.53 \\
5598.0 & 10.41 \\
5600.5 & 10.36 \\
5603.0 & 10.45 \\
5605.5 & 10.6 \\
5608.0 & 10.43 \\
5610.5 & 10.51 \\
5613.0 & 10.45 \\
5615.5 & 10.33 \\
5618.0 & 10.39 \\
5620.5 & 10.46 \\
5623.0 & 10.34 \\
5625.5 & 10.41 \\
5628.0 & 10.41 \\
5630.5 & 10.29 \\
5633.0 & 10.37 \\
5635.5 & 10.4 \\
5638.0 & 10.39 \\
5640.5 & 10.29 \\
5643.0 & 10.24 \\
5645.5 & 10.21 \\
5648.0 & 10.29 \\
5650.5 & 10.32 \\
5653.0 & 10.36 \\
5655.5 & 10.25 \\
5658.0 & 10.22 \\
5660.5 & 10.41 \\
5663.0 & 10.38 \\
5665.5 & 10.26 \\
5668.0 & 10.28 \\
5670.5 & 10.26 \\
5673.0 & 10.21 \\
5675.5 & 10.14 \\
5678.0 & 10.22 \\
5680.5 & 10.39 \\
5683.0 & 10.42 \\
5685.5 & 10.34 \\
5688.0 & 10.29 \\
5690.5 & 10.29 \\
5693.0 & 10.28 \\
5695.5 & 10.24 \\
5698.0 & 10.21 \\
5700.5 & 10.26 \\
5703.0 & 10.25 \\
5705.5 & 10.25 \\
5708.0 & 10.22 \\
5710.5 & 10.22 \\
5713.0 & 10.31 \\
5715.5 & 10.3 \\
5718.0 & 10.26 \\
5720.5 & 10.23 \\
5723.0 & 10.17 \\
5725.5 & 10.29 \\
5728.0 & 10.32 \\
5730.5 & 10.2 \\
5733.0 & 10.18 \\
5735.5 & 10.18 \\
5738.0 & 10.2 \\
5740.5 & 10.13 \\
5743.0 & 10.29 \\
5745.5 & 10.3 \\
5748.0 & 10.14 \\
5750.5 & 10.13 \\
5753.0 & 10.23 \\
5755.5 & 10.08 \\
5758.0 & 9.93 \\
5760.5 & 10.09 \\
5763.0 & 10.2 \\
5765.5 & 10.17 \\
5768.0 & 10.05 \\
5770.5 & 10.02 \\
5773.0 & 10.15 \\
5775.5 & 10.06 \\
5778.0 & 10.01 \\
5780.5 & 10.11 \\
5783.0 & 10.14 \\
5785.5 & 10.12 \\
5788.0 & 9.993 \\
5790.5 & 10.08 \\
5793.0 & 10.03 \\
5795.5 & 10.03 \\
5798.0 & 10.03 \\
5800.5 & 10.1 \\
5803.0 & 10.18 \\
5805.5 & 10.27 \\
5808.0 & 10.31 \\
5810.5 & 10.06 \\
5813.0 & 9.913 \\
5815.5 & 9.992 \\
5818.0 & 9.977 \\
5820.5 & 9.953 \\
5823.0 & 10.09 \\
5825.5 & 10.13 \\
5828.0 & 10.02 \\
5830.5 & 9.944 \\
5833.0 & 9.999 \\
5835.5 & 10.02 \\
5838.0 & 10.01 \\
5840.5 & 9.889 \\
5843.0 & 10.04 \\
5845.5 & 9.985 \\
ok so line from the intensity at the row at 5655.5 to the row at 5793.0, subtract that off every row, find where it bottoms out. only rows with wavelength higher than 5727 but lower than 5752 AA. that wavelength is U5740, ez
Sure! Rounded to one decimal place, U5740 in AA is 5740.5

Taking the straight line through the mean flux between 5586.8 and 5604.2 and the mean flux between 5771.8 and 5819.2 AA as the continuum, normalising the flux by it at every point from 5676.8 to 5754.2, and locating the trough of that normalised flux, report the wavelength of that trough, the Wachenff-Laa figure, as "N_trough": 5678.0 AA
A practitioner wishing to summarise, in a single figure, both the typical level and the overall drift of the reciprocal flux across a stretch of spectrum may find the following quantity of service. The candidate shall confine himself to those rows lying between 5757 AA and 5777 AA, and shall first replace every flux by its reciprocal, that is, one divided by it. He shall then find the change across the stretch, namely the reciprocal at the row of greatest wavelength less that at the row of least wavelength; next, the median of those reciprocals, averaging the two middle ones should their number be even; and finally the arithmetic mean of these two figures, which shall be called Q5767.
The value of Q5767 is 0.0490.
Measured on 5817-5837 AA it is 0.0497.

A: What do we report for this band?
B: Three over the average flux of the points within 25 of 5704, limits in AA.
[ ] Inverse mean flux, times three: 0.292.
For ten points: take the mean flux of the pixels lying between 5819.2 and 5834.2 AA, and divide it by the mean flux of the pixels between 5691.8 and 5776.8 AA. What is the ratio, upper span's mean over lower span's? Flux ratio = 0.983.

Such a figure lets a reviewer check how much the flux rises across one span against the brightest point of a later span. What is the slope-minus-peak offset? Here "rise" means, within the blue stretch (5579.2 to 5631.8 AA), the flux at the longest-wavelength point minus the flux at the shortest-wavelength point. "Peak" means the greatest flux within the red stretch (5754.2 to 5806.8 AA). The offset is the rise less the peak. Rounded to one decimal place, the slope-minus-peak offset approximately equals -10.4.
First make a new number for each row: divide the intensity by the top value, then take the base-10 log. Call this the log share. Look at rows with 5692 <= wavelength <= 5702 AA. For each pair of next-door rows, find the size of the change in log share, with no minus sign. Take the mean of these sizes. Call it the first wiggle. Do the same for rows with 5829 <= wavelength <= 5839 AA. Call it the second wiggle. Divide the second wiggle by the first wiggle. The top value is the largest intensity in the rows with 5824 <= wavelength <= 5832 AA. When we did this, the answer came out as 0.73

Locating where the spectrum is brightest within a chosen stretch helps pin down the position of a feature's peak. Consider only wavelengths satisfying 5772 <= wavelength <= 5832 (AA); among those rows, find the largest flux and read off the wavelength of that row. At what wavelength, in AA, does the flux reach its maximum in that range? 5808.0 AA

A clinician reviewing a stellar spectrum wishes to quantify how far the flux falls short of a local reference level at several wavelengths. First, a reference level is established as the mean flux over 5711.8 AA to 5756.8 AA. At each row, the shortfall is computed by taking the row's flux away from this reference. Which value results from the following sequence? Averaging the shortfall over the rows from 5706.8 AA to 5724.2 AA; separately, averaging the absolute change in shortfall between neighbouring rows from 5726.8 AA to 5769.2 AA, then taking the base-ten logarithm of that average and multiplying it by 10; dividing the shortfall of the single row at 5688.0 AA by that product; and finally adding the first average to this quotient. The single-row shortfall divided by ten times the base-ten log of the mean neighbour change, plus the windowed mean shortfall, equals -0.019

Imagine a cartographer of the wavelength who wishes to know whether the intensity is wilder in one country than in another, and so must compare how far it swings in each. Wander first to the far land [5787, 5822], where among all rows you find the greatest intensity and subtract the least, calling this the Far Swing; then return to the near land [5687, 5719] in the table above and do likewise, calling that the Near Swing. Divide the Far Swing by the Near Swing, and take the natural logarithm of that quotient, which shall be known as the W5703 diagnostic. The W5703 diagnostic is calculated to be 1.4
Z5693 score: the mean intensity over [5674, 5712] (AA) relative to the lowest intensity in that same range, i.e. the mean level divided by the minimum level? 1.01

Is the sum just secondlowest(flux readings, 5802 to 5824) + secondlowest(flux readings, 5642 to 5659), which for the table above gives 20.2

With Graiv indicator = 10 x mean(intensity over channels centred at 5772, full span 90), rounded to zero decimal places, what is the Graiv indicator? 101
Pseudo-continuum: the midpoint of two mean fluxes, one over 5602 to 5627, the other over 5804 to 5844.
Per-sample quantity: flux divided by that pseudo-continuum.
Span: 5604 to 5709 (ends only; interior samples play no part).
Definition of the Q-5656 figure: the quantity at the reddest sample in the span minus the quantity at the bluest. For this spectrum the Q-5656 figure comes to -0.037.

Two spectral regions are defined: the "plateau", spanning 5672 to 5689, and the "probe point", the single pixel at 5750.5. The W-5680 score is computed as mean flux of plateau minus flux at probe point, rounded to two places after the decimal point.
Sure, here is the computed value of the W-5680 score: 0.16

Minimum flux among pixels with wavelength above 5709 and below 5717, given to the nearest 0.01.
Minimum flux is 10.22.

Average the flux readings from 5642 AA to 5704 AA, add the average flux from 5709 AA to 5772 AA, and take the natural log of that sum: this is 3.02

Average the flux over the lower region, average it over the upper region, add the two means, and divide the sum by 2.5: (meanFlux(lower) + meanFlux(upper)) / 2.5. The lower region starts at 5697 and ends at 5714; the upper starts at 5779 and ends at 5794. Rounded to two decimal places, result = 8.13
